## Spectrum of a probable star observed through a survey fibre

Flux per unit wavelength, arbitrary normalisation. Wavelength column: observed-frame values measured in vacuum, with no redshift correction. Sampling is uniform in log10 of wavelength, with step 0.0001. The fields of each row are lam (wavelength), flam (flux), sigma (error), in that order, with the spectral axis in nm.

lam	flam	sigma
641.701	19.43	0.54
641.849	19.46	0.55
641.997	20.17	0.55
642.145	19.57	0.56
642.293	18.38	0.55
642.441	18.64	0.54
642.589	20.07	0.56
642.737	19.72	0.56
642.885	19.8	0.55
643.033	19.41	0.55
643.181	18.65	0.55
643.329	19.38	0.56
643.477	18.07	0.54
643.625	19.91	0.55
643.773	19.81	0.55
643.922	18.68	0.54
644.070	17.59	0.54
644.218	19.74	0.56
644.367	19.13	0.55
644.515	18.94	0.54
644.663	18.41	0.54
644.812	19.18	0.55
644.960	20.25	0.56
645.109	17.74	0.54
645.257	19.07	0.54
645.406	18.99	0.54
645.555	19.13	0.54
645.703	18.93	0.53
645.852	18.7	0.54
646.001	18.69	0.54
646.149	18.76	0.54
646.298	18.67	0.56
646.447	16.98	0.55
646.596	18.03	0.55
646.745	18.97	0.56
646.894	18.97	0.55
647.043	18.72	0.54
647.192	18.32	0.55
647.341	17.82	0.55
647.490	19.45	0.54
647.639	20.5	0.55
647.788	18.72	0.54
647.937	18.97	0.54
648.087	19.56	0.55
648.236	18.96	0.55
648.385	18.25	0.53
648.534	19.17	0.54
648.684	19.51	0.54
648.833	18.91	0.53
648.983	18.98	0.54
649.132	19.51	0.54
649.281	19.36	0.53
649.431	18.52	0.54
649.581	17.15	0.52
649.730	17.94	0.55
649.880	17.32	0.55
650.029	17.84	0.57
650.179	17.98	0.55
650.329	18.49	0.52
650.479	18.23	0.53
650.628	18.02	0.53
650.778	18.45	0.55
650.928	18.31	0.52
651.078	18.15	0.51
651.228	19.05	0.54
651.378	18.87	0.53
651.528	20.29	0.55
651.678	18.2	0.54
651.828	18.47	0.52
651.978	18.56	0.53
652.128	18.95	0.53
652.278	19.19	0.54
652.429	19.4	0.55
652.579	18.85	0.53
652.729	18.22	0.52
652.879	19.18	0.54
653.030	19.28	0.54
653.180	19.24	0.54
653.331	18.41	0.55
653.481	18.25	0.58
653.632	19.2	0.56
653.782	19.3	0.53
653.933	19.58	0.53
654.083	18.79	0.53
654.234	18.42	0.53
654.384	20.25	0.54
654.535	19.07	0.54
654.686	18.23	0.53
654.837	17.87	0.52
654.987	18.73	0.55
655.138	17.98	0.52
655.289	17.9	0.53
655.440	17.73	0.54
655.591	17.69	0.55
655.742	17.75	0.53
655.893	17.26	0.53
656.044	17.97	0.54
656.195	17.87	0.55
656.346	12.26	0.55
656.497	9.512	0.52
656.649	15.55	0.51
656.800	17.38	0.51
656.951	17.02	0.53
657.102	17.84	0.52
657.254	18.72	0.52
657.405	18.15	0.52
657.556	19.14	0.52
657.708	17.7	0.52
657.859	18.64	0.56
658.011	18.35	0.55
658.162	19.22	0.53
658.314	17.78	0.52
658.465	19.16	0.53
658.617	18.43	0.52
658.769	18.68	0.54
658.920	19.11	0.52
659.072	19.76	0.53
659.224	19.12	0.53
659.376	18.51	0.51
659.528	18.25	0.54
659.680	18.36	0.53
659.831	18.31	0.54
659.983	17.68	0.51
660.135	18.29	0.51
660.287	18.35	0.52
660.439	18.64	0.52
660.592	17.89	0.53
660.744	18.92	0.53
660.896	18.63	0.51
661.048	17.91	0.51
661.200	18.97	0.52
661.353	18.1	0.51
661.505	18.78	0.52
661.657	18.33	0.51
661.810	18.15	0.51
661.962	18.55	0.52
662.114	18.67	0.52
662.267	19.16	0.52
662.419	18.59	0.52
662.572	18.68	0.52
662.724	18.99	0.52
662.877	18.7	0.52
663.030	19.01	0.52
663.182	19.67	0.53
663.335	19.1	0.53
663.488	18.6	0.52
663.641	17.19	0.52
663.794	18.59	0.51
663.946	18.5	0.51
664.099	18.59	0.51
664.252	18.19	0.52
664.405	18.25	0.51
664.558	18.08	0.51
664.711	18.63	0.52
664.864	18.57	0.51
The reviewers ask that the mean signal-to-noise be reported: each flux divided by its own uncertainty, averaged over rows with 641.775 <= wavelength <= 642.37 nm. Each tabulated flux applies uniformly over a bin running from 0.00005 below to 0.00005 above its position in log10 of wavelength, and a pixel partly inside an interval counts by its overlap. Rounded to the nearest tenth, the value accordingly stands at 35.1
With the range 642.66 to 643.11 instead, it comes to 35.5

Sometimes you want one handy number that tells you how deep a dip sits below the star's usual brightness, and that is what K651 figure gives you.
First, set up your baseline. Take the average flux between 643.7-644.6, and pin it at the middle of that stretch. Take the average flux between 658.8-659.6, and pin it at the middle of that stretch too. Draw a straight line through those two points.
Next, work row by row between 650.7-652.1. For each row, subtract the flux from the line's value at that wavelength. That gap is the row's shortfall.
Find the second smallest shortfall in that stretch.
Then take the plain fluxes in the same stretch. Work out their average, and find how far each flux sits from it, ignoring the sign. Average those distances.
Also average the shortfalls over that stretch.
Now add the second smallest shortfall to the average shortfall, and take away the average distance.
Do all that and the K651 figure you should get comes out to -0.3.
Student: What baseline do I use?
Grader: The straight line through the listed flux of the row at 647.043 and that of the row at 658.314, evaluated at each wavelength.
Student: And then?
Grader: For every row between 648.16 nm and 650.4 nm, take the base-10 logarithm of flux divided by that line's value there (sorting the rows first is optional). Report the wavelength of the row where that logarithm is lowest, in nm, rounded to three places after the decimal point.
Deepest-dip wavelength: 649.581 nm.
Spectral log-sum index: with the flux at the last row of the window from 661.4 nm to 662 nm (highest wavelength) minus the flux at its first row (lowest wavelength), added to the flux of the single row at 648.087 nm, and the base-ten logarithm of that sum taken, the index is 1.29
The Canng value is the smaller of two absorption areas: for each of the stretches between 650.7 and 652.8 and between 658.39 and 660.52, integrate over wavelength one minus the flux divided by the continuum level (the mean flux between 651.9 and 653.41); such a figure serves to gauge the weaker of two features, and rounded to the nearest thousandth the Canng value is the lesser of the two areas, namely 0.016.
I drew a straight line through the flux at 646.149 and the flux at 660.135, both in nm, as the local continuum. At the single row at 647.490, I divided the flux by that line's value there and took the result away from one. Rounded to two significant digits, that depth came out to -0.039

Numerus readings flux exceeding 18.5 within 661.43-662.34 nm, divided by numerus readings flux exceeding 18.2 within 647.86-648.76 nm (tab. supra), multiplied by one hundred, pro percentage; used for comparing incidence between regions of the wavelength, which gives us 67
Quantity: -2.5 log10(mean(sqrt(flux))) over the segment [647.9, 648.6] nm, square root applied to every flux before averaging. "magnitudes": -1.598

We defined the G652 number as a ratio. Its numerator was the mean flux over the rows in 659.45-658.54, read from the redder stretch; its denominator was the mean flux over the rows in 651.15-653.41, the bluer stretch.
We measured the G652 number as 1.00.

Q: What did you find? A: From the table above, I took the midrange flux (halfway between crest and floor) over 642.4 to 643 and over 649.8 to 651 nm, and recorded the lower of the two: 17.9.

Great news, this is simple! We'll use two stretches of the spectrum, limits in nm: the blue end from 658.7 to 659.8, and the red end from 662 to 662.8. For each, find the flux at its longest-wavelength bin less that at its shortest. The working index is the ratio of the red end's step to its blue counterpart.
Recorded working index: -1.0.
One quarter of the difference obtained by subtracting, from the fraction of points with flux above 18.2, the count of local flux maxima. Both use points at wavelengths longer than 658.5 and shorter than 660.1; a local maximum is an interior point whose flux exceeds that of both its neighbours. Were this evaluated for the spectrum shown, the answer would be -0.3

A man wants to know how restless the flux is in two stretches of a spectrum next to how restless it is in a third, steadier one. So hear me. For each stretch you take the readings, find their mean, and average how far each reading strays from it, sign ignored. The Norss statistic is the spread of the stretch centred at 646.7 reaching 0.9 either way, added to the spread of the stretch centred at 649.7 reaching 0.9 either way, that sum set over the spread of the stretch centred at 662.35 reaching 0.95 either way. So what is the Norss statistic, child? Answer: 3.7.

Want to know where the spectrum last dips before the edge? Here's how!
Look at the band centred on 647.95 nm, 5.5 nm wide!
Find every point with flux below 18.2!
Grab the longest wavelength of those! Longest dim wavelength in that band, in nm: 650.628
